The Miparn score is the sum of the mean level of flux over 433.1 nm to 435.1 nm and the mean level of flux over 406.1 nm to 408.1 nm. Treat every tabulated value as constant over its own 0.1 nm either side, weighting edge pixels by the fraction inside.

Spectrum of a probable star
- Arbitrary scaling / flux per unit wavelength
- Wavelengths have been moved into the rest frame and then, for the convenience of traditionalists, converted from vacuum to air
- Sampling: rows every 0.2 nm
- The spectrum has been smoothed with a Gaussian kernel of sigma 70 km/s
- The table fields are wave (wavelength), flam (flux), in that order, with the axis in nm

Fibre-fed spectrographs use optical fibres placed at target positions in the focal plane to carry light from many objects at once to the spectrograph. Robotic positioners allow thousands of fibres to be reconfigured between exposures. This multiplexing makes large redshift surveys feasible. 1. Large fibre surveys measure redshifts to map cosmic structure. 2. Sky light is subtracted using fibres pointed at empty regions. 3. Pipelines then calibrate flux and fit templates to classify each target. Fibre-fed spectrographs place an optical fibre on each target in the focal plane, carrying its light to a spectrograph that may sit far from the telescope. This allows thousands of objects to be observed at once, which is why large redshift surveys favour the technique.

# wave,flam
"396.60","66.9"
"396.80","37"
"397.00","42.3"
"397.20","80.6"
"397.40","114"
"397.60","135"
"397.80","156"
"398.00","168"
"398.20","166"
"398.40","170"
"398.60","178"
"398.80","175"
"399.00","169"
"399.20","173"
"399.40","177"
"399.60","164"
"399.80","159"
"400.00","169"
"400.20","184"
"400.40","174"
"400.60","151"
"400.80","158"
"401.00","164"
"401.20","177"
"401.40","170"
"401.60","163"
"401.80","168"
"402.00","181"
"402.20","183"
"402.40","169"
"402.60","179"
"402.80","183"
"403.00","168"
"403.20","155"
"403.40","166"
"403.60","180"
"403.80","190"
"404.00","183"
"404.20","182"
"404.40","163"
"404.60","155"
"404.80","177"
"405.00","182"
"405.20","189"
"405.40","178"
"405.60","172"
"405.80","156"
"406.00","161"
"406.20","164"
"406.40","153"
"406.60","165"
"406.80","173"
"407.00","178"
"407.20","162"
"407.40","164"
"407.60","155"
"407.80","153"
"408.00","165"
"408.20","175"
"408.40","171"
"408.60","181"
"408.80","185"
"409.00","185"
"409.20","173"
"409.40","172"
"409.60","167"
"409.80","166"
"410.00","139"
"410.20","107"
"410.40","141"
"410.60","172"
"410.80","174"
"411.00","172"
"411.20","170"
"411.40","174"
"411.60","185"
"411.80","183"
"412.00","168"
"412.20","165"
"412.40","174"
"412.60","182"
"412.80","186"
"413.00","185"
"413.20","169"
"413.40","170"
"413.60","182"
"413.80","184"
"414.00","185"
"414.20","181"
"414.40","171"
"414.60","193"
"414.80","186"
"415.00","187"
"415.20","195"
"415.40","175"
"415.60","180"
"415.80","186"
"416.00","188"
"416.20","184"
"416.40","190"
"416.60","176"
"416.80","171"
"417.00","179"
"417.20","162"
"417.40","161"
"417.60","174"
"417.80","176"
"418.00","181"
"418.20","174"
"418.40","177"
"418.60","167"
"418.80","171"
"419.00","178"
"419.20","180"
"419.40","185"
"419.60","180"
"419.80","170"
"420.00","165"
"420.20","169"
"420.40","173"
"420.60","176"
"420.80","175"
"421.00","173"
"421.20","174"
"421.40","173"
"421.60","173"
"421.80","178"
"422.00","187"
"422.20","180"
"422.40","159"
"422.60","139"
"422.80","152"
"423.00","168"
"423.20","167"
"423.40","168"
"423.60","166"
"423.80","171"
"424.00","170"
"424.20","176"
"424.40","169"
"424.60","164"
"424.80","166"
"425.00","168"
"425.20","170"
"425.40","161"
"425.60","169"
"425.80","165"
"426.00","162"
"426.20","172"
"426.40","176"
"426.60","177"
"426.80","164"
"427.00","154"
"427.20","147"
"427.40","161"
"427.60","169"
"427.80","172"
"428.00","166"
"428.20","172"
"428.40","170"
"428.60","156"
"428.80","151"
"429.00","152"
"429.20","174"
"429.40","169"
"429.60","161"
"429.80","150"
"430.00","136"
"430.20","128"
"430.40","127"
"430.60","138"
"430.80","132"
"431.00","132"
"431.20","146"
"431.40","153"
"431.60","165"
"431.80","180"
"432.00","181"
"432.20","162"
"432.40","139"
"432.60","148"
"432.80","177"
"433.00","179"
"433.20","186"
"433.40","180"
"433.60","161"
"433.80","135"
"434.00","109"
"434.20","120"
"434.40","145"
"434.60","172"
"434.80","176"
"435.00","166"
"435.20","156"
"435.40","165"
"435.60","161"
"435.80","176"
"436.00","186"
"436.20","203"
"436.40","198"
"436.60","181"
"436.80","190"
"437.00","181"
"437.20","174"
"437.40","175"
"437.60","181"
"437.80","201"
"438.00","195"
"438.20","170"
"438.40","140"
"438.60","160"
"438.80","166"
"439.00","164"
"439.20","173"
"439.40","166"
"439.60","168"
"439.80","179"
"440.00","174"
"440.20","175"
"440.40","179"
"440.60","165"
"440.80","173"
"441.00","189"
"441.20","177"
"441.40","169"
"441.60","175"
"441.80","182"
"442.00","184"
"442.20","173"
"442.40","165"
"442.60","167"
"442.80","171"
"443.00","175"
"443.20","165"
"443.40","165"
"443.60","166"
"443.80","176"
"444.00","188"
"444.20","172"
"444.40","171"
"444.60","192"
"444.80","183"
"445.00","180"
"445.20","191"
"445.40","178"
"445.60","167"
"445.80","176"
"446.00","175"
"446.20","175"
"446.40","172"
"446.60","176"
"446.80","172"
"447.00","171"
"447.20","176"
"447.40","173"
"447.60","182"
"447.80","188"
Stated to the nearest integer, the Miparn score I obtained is 318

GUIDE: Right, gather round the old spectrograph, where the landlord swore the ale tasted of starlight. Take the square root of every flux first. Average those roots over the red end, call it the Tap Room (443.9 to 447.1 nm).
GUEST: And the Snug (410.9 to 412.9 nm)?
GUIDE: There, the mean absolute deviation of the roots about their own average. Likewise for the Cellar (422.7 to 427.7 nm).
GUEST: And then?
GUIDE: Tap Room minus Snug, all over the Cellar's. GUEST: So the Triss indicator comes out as 65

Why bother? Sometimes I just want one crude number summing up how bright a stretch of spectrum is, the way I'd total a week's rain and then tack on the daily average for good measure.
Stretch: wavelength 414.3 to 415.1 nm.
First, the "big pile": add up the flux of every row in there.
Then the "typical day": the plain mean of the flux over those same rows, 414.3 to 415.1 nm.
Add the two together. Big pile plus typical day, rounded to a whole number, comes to 921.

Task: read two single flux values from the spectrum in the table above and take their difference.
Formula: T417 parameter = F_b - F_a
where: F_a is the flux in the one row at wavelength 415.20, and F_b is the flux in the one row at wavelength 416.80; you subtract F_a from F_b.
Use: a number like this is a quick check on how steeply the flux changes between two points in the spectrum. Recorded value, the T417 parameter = -24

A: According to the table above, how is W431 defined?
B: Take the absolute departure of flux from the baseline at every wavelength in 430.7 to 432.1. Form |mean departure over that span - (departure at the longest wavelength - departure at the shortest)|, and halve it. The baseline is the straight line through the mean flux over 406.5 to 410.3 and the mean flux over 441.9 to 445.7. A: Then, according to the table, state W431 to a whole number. 26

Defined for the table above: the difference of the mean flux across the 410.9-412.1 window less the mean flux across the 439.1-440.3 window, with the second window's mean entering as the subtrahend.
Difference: 3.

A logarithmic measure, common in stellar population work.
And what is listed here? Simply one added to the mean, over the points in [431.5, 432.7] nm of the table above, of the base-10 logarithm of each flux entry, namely 3.209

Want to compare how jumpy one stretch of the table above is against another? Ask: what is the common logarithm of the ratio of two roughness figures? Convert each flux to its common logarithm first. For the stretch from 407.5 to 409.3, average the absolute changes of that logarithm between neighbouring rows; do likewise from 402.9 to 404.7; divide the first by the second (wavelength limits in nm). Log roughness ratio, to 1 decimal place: -0.2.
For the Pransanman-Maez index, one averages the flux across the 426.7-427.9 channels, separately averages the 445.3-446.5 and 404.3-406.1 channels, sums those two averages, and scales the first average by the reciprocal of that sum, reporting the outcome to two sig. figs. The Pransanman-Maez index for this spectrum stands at 0.47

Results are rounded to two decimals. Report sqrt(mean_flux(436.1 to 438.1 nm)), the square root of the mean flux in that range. 13.71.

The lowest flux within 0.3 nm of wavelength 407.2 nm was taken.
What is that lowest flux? 162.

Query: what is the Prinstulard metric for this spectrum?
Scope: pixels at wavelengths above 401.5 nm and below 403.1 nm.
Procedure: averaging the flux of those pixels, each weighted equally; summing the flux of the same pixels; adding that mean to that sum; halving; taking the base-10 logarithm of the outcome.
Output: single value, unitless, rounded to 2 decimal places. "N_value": 2.89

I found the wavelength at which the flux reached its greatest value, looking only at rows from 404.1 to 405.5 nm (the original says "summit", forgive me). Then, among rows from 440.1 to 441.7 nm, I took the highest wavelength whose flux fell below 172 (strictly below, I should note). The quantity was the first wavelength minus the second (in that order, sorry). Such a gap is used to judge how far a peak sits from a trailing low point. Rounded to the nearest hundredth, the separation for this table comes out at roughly -36.20 nm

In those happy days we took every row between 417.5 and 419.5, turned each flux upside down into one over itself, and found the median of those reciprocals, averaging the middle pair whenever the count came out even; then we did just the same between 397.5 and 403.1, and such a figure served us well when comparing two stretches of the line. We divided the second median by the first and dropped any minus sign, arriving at 1.04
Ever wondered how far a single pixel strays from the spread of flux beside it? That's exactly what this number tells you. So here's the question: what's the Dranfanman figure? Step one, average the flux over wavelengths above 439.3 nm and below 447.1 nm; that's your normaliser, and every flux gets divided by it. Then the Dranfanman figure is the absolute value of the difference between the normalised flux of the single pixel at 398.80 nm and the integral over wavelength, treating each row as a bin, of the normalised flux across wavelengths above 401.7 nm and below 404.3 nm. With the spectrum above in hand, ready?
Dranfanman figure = 1.6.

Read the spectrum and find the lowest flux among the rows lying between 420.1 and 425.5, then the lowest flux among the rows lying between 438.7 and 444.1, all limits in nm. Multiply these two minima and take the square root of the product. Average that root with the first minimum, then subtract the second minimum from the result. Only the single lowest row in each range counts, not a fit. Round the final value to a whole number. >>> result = -19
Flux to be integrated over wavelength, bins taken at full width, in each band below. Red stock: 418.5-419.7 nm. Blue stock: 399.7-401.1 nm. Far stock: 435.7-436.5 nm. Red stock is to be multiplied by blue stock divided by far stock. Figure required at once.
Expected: 322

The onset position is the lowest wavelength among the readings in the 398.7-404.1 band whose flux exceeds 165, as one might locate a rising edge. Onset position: 398.80 nm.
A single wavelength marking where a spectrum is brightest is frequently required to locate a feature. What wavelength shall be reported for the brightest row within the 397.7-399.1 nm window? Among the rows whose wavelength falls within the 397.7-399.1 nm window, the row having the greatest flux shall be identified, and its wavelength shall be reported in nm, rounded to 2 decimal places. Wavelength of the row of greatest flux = 398.60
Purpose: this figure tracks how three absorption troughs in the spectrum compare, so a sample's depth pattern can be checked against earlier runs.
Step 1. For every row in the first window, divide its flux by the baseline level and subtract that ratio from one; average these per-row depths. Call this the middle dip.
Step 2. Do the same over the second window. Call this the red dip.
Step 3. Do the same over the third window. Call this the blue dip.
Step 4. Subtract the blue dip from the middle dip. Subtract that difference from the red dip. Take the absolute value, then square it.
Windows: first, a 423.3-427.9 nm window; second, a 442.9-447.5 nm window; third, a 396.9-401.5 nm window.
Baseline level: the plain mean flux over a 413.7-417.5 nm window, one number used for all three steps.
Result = 0.009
